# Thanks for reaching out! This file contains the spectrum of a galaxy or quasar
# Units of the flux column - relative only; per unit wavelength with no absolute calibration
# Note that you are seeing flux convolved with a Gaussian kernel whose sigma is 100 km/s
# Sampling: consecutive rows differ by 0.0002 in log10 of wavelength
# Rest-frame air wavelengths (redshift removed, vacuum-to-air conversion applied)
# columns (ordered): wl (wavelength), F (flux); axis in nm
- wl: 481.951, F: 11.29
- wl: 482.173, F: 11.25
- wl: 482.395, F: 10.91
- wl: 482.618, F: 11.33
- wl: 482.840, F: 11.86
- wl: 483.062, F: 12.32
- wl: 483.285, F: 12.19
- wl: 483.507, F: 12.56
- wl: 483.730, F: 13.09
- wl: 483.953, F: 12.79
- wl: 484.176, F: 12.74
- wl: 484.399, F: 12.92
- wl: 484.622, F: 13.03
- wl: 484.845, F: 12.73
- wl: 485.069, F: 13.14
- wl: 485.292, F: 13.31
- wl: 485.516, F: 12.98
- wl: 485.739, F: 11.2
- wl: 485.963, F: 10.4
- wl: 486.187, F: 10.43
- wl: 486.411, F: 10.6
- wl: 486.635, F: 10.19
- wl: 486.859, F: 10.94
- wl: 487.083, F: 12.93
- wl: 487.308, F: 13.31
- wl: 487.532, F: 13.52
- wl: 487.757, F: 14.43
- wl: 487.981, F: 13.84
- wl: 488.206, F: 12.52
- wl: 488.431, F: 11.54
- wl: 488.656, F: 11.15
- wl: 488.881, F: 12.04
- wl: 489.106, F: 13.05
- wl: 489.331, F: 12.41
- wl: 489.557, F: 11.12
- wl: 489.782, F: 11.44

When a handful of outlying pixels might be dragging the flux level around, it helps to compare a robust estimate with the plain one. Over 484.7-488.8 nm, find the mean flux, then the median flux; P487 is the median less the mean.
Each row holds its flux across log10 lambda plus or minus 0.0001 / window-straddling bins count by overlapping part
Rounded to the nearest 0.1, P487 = 0.4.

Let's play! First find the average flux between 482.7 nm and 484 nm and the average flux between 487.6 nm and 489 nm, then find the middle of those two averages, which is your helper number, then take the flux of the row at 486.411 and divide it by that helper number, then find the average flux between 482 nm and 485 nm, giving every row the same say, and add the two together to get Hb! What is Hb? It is 13.1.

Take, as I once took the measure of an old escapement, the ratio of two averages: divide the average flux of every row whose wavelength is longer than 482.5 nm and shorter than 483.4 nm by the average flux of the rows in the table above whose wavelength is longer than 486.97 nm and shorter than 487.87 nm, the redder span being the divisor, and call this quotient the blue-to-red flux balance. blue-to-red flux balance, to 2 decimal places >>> 0.88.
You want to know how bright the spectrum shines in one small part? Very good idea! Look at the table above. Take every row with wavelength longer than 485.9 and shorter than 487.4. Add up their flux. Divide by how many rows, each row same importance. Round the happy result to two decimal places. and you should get 11.26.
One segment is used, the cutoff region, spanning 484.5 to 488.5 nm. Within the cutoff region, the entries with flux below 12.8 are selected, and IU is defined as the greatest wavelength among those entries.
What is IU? 488.431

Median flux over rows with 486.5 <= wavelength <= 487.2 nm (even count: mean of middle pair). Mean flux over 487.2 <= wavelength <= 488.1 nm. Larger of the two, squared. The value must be 190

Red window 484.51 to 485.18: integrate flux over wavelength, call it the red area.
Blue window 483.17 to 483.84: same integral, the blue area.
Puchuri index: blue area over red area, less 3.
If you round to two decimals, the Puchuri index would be -2.03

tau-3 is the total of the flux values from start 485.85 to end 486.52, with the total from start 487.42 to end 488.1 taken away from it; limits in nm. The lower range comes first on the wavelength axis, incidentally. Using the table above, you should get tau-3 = -10.4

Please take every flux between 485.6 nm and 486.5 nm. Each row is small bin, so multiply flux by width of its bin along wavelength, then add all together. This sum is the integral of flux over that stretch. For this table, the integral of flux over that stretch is 10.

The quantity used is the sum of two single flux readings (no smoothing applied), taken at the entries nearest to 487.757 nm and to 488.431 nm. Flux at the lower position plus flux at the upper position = 26.0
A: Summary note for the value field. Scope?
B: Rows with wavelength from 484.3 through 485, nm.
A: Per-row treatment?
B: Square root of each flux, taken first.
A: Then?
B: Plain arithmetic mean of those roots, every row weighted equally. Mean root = 3.59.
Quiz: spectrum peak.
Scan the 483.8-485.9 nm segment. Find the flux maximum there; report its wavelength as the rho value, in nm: 485.292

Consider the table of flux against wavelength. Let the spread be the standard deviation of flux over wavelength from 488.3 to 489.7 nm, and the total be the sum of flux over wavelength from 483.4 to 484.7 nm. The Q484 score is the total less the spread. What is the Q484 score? 76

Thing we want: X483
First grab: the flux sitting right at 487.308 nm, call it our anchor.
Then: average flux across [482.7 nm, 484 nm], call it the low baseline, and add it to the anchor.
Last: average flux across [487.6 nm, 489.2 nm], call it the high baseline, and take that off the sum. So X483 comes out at 13.1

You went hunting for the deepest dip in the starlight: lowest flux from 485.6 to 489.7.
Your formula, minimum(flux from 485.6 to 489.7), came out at 10.19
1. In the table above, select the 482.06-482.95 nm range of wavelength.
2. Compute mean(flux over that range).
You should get 11.3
